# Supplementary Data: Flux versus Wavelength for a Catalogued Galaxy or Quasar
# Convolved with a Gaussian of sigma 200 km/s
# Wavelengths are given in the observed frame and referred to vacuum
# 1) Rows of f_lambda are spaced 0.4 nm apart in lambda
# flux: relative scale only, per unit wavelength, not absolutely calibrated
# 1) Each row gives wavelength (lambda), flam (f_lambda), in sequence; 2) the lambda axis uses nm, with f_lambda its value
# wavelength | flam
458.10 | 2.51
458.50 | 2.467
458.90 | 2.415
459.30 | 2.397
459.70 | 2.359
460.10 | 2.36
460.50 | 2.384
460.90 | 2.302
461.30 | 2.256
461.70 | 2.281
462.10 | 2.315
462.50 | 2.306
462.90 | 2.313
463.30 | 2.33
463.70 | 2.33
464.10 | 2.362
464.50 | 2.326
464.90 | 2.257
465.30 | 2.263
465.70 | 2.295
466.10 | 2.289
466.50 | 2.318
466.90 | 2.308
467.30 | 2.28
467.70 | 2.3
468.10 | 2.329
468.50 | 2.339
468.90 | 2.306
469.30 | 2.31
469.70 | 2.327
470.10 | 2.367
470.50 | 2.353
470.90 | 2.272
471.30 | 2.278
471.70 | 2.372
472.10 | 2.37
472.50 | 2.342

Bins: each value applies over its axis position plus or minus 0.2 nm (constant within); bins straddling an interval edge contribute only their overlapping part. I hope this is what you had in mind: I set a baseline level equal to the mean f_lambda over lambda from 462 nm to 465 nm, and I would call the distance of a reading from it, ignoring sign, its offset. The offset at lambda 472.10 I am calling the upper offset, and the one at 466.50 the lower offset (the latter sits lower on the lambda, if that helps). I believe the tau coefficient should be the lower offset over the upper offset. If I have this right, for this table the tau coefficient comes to 0.0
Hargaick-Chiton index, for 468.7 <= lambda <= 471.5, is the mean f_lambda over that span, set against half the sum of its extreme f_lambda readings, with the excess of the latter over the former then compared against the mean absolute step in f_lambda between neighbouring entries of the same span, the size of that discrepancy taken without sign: 0.024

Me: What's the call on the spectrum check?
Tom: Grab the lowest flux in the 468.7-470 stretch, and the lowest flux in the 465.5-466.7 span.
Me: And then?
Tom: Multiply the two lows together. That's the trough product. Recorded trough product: 5.28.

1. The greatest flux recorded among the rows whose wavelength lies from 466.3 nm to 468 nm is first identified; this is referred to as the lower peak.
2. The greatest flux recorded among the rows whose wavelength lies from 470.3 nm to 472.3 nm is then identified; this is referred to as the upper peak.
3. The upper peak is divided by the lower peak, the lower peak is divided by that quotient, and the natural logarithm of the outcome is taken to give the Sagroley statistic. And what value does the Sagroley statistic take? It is 0.82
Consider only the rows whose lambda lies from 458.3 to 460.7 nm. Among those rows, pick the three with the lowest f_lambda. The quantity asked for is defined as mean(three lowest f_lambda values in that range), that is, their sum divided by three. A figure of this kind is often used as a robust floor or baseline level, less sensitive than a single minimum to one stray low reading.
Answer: 2.37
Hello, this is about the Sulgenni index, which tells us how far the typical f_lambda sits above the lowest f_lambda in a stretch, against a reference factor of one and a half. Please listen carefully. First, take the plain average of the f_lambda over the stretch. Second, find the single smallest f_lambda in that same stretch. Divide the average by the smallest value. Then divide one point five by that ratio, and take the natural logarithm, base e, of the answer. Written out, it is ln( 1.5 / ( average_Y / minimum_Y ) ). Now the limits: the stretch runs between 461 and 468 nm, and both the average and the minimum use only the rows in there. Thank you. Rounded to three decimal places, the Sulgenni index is 0.385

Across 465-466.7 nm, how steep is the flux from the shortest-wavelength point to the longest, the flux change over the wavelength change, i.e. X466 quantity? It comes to 0.046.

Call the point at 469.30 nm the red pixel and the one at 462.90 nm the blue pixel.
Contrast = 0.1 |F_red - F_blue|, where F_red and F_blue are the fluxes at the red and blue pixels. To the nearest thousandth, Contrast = 0.000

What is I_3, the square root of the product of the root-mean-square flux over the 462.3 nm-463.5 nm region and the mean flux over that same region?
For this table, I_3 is 2.32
